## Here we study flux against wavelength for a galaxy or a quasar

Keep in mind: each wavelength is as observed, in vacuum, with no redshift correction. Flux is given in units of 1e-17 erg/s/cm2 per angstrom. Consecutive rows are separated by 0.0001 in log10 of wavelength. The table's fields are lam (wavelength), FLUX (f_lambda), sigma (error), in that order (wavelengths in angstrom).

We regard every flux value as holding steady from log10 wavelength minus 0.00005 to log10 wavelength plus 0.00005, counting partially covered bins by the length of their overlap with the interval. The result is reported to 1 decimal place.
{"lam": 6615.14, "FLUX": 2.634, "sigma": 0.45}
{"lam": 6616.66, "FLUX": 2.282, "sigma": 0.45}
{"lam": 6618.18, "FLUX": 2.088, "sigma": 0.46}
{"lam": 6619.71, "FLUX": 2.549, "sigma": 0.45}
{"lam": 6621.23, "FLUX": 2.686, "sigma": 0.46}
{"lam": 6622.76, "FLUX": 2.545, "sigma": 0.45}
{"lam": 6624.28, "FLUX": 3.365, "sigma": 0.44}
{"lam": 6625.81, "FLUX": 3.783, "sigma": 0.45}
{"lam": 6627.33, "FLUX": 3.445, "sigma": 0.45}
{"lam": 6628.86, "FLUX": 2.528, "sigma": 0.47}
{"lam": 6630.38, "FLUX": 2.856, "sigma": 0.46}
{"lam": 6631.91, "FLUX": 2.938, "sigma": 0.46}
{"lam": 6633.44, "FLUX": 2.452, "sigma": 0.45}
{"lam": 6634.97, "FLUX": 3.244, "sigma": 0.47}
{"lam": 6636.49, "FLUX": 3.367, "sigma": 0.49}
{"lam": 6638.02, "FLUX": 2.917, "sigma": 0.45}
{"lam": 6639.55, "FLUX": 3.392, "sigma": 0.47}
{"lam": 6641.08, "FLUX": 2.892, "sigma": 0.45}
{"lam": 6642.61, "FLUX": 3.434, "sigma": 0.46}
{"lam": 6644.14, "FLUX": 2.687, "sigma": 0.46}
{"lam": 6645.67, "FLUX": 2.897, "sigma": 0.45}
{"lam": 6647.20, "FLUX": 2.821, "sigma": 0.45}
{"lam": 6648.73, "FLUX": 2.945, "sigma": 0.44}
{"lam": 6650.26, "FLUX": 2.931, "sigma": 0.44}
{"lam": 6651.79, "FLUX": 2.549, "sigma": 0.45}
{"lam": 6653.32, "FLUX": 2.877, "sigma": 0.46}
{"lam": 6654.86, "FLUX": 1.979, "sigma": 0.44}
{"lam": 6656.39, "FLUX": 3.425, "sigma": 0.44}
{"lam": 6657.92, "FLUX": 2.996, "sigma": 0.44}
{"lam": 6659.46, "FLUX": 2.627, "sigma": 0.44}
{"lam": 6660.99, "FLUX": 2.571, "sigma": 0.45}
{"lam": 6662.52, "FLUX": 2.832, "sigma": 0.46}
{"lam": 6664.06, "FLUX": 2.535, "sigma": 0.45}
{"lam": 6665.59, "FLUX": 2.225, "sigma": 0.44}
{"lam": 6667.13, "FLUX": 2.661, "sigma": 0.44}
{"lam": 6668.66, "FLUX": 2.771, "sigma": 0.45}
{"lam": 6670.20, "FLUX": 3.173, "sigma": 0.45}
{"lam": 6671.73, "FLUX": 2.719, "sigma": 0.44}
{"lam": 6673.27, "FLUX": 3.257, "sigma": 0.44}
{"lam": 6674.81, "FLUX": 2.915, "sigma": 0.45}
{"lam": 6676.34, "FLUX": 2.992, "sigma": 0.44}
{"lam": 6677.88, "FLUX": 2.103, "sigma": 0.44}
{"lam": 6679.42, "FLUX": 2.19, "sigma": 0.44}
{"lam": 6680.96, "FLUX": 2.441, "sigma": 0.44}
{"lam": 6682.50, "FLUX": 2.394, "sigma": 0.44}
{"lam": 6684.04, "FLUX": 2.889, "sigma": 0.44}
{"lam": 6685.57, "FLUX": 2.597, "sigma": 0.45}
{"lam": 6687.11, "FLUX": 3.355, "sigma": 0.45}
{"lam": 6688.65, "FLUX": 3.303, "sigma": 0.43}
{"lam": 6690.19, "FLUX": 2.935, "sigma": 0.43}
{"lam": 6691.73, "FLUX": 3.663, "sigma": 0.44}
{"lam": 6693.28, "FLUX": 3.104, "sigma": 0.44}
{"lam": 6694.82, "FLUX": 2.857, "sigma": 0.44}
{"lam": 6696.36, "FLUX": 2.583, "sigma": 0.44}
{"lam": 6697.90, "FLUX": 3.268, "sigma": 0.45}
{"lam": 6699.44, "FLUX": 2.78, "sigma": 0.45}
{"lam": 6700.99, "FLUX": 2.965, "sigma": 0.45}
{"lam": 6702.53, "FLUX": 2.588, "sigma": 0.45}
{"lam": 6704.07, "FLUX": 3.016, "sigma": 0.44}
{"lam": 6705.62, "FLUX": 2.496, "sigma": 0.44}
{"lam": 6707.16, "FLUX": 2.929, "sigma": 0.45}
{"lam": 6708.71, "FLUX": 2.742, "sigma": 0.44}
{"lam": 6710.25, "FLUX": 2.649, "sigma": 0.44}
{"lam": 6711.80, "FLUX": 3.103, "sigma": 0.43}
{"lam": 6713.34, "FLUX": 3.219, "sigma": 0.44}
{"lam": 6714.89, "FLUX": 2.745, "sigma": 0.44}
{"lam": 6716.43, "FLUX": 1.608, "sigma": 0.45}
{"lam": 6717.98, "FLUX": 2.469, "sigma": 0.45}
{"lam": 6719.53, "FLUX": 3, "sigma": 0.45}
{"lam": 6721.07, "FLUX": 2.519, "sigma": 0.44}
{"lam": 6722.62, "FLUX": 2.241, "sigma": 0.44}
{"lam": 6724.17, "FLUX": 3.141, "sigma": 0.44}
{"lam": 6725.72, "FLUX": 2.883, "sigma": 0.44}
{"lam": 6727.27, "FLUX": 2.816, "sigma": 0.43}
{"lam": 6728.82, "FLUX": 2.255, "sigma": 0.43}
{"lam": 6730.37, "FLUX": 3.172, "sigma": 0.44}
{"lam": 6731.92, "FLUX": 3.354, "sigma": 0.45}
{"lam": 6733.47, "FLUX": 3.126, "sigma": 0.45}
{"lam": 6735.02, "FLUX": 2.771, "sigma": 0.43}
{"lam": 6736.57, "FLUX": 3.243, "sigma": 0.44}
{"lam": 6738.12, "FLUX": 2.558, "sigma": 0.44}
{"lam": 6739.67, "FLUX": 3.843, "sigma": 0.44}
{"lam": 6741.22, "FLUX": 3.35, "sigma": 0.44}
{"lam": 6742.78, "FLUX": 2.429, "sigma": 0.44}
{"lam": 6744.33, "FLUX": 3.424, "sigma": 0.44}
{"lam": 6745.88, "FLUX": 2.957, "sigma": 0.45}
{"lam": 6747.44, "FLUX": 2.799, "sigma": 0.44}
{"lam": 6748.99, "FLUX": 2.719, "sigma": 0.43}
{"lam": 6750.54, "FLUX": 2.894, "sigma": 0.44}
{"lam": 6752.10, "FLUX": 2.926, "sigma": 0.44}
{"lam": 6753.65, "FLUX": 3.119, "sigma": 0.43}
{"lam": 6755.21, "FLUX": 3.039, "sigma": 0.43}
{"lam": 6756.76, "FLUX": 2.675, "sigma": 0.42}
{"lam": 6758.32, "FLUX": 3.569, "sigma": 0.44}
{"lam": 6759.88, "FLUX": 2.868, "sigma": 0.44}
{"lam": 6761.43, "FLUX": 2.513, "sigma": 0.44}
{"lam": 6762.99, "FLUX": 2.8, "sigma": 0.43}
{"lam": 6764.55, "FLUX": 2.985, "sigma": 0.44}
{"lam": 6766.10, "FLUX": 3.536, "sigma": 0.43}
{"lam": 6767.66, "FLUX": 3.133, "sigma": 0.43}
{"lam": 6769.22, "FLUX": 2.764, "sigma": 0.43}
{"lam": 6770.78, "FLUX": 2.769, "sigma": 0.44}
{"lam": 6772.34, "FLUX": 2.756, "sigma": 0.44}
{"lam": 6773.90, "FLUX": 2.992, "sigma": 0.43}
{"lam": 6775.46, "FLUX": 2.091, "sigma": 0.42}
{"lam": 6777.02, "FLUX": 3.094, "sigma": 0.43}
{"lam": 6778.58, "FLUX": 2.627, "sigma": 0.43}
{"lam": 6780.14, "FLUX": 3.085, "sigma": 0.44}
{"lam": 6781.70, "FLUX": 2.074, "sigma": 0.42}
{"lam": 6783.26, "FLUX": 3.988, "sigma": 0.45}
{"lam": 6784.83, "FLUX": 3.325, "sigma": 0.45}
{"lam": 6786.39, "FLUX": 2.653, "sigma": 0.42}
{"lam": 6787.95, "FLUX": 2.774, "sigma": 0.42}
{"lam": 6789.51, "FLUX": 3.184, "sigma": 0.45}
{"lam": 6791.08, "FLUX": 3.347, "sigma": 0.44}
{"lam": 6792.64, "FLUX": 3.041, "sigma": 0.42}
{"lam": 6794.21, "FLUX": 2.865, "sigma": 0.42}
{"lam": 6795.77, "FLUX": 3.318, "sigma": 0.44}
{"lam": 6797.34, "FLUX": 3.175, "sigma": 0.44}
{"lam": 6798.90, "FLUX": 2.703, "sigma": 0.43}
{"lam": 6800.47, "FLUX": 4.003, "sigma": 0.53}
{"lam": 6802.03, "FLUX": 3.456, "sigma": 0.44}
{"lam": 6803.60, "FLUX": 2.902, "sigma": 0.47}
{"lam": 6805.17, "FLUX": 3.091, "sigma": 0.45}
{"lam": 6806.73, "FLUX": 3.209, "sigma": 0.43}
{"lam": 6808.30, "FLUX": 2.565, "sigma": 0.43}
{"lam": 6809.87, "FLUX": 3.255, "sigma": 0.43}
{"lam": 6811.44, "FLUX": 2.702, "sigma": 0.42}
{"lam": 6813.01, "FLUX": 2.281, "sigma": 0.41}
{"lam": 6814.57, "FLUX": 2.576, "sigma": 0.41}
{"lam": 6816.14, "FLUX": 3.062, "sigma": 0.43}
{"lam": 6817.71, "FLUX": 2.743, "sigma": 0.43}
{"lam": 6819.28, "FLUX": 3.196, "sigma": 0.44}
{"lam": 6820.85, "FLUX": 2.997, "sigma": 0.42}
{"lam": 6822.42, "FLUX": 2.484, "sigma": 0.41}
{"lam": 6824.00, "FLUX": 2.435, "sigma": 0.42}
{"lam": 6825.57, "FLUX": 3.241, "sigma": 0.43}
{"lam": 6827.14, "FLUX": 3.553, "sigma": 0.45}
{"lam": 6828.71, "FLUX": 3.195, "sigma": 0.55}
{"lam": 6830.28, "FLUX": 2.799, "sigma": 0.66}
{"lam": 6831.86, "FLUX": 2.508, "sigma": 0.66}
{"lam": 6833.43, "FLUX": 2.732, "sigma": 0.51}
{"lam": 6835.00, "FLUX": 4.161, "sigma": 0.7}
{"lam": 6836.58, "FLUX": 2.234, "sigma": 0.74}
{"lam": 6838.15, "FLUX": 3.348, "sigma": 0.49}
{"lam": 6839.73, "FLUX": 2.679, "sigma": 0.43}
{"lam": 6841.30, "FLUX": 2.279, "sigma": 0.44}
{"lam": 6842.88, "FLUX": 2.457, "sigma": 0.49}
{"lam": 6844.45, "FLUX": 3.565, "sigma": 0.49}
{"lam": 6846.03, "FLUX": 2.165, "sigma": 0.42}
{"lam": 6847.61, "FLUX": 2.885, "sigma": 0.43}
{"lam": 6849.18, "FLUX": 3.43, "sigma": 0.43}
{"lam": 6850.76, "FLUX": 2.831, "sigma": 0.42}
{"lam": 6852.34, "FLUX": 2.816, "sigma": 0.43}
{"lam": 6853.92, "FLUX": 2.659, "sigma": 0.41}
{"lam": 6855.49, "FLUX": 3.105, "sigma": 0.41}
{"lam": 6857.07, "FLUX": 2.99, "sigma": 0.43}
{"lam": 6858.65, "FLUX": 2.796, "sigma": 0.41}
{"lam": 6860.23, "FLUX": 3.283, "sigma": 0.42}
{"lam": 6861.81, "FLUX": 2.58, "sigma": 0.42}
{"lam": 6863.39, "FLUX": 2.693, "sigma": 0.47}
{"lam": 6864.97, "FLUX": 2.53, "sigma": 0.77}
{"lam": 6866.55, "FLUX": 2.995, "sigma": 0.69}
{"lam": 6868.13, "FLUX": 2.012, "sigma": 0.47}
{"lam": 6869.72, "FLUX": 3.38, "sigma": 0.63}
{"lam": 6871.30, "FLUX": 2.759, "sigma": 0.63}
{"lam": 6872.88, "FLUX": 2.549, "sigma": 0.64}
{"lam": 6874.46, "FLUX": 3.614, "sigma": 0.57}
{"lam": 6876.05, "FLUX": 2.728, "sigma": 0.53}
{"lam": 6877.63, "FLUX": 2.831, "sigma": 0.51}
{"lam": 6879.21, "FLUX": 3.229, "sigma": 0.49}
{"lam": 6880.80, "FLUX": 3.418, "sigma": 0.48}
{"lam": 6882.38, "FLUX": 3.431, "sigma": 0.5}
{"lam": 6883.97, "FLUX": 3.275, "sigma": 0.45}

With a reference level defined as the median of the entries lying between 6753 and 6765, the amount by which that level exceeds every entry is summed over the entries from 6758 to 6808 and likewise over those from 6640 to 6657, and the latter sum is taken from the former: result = -3.8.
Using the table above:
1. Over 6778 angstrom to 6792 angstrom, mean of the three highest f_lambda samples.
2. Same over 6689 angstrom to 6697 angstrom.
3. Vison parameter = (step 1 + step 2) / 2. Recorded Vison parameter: 3.39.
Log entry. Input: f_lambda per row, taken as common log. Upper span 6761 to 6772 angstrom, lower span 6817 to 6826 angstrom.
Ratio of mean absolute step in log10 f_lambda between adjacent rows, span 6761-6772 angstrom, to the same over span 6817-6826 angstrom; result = 0.69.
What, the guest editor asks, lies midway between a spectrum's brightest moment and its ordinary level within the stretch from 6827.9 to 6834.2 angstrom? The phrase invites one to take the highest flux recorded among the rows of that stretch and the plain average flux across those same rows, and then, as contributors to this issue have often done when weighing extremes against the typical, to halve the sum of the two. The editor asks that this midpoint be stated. 3.0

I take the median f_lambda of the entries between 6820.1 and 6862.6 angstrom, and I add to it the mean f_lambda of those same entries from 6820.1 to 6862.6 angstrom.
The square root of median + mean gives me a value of 2.39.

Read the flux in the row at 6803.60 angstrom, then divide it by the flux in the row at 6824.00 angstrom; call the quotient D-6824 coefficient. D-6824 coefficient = 1.19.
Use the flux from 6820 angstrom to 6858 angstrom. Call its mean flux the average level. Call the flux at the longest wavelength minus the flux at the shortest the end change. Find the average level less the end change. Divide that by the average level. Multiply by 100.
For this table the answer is 100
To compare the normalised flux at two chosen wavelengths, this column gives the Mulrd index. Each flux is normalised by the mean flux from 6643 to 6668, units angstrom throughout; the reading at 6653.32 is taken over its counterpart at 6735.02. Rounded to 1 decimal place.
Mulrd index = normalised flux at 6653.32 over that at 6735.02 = 1.0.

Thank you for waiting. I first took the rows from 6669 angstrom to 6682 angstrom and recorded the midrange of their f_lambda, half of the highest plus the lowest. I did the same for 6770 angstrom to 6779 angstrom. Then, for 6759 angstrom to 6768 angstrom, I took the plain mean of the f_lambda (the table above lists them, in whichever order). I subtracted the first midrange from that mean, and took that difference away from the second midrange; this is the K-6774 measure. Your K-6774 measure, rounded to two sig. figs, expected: 2.3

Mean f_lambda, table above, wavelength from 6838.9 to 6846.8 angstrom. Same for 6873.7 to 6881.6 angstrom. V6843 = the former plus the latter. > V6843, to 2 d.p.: 5.79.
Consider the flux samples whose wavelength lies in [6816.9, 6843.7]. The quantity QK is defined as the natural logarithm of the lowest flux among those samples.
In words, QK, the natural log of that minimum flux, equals 0.80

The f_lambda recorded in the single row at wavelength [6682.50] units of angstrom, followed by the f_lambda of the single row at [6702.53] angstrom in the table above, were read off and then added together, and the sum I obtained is 4.98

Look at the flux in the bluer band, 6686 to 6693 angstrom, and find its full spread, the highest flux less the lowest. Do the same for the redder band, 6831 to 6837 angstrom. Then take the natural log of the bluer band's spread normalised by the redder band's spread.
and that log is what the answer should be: -1.0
